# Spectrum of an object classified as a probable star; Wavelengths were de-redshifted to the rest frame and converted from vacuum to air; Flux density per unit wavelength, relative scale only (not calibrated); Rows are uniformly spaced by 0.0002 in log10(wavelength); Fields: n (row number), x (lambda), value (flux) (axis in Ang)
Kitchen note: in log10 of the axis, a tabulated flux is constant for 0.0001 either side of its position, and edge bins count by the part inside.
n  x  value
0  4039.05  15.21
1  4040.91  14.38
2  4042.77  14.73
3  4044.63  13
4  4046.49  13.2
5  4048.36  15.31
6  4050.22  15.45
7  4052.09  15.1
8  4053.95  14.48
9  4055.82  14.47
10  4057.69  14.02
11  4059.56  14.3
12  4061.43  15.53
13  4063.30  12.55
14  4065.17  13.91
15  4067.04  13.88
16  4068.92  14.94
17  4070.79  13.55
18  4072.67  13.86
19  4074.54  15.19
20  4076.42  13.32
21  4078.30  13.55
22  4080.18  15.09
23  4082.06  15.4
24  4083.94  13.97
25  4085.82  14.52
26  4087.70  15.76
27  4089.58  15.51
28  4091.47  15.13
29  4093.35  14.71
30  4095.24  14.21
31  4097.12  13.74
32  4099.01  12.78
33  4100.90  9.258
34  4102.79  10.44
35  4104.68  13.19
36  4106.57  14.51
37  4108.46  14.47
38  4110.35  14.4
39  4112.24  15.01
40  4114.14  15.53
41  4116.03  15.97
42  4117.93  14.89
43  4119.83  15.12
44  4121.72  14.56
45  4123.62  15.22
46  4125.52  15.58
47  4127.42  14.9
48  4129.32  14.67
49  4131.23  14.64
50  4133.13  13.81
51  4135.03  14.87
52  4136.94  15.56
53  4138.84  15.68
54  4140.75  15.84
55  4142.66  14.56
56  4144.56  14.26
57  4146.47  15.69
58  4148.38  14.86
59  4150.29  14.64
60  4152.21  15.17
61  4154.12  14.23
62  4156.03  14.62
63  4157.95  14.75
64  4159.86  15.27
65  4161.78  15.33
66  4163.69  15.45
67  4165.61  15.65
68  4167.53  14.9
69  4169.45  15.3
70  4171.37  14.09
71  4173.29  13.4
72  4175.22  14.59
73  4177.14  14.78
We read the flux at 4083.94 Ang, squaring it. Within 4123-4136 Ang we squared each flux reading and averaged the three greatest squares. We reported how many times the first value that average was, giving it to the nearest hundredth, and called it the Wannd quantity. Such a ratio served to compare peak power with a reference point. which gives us 1.19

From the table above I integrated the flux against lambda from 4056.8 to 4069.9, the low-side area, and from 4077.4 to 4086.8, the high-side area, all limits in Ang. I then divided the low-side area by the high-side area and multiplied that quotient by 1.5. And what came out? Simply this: 2.04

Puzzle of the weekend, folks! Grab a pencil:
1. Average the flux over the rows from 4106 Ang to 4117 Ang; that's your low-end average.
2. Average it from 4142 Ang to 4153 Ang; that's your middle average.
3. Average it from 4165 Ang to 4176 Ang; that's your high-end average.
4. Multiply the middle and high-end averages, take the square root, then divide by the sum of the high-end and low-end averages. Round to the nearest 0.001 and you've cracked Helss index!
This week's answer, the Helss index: 0.498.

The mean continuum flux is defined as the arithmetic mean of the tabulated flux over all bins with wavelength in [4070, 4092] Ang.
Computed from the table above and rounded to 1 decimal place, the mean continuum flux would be 14.6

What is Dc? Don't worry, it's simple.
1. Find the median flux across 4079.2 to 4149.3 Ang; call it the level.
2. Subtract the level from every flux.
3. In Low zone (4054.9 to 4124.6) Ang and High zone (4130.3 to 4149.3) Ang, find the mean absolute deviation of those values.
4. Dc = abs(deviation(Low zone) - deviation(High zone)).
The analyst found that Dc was 0.36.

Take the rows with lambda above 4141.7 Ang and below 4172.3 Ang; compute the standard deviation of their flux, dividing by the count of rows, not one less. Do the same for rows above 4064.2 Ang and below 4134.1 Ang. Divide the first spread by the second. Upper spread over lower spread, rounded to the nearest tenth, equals 0.4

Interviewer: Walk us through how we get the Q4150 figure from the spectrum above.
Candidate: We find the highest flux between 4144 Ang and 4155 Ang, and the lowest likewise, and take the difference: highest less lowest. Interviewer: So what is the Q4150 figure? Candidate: 1.5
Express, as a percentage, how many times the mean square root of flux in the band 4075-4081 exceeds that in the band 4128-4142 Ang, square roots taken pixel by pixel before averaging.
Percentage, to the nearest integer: 97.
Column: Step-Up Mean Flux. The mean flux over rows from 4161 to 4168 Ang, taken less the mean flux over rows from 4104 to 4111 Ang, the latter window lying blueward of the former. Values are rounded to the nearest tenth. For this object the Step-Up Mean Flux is 1.2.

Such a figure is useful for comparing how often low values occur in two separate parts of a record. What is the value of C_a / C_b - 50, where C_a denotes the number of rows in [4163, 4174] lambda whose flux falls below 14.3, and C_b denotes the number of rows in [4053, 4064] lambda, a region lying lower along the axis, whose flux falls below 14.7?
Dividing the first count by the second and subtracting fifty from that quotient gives -49.6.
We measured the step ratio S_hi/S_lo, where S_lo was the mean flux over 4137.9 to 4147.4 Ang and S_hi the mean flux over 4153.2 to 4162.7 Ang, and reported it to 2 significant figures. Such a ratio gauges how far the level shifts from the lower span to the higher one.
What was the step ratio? 0.98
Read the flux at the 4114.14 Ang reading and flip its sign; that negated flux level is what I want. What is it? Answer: -15.5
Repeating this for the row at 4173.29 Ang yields -13.4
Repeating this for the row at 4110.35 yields -14.4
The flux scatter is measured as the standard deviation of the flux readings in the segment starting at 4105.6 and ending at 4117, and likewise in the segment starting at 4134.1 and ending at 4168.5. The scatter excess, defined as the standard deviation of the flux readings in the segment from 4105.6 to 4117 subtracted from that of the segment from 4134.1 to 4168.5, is -0.1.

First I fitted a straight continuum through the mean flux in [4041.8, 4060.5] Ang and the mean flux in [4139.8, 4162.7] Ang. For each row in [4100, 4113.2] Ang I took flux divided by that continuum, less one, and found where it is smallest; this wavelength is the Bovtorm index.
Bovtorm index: 4100.90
